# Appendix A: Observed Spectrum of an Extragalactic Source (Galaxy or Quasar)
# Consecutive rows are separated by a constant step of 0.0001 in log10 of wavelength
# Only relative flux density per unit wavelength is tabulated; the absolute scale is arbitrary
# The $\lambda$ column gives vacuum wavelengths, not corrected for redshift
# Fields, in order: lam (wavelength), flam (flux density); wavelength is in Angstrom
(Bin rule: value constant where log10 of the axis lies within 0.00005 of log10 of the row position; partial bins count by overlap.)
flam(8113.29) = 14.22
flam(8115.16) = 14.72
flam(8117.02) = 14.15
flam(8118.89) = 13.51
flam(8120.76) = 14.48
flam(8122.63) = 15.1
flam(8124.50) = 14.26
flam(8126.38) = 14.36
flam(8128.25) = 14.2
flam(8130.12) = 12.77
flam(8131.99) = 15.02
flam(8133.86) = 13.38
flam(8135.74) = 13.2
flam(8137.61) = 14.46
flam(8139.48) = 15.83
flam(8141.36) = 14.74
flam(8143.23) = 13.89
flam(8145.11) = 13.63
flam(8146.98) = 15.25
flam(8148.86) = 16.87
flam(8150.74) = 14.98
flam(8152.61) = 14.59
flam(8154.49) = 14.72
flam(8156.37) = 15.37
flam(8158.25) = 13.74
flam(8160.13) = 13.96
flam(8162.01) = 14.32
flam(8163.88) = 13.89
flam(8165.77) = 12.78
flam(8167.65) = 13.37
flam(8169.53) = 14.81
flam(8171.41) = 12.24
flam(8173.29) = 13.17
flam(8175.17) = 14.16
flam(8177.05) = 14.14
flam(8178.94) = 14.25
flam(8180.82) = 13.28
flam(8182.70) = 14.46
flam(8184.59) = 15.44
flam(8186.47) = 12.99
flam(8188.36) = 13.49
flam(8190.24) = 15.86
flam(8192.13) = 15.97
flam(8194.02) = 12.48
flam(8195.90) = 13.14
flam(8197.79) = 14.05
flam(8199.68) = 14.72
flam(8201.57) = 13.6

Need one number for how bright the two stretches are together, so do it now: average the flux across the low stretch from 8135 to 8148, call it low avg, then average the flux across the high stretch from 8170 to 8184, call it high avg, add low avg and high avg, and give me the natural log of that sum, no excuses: 3.34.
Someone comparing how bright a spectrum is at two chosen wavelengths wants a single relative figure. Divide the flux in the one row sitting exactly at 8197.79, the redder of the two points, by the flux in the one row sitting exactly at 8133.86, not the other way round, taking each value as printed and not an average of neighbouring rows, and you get 1.05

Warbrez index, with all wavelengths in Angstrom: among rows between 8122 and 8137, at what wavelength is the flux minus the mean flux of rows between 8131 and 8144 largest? 8122.63 Angstrom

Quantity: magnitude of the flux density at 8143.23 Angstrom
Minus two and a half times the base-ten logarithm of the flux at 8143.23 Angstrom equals -2.86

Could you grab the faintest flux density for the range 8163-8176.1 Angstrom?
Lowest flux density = 12.24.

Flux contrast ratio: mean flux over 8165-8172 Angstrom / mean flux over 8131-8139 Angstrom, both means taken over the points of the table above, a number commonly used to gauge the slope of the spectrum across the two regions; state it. 0.95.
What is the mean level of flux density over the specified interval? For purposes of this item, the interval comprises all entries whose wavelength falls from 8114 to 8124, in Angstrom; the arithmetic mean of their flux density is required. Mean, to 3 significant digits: 14.4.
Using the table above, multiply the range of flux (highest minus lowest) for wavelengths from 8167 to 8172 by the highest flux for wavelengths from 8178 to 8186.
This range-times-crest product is 40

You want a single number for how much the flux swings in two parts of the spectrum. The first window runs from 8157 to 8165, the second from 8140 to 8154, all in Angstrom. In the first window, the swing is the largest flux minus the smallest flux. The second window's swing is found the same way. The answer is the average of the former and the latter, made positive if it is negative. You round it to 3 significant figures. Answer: 1.91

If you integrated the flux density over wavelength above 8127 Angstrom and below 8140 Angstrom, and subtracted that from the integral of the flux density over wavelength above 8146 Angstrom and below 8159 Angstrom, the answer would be 13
